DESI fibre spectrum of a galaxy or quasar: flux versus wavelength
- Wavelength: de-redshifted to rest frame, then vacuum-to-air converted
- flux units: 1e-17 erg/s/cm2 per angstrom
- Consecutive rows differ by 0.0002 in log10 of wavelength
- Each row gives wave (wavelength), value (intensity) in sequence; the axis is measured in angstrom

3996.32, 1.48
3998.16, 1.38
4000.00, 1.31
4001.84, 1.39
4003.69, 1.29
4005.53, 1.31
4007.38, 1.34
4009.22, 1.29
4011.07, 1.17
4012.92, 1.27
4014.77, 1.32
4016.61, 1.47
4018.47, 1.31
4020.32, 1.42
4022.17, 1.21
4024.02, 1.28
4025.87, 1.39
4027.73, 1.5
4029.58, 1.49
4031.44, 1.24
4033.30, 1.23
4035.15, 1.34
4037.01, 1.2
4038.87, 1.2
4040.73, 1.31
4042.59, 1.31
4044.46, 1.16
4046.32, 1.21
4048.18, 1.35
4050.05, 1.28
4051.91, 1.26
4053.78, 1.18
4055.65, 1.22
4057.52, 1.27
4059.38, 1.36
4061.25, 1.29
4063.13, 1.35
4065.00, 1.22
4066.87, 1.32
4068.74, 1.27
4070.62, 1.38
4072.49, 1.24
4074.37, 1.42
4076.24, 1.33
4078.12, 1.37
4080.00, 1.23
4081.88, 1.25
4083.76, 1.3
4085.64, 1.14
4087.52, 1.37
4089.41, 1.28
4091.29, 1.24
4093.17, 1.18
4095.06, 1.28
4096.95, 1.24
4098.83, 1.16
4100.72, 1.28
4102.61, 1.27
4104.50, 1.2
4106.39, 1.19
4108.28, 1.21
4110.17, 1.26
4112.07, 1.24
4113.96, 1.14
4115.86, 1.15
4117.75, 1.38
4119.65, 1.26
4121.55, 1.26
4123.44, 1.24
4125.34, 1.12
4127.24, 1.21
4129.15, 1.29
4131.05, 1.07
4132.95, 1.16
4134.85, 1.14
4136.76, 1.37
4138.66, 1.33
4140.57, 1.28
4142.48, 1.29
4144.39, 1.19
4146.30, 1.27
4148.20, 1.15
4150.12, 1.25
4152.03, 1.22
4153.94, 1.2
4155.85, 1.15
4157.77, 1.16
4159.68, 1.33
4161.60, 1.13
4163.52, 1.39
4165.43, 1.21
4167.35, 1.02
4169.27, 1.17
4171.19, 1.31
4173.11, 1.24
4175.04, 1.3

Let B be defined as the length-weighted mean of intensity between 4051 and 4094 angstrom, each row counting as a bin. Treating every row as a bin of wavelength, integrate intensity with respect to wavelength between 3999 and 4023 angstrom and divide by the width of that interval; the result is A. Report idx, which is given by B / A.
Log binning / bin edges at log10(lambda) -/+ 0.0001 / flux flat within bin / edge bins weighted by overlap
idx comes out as 0.97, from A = 1.32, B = 1.28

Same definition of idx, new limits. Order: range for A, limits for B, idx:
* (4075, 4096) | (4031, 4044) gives 0.99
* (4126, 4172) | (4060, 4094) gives 1.06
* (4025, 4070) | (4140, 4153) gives 0.96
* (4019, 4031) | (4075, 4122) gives 0.91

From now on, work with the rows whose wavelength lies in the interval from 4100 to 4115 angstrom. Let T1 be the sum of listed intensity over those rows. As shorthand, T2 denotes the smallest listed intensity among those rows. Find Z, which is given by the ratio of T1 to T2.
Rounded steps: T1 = 10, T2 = 1.14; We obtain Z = 9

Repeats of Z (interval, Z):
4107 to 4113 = 3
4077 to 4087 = 6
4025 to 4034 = 6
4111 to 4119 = 4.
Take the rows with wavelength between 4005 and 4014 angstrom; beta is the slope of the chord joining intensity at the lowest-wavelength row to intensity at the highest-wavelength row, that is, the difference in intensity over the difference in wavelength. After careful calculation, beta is -0.0054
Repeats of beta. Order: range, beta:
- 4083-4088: 0.0186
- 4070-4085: -0.0061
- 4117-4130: -0.0079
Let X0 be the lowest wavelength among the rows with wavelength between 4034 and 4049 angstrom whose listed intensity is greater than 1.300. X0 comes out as 4035.15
